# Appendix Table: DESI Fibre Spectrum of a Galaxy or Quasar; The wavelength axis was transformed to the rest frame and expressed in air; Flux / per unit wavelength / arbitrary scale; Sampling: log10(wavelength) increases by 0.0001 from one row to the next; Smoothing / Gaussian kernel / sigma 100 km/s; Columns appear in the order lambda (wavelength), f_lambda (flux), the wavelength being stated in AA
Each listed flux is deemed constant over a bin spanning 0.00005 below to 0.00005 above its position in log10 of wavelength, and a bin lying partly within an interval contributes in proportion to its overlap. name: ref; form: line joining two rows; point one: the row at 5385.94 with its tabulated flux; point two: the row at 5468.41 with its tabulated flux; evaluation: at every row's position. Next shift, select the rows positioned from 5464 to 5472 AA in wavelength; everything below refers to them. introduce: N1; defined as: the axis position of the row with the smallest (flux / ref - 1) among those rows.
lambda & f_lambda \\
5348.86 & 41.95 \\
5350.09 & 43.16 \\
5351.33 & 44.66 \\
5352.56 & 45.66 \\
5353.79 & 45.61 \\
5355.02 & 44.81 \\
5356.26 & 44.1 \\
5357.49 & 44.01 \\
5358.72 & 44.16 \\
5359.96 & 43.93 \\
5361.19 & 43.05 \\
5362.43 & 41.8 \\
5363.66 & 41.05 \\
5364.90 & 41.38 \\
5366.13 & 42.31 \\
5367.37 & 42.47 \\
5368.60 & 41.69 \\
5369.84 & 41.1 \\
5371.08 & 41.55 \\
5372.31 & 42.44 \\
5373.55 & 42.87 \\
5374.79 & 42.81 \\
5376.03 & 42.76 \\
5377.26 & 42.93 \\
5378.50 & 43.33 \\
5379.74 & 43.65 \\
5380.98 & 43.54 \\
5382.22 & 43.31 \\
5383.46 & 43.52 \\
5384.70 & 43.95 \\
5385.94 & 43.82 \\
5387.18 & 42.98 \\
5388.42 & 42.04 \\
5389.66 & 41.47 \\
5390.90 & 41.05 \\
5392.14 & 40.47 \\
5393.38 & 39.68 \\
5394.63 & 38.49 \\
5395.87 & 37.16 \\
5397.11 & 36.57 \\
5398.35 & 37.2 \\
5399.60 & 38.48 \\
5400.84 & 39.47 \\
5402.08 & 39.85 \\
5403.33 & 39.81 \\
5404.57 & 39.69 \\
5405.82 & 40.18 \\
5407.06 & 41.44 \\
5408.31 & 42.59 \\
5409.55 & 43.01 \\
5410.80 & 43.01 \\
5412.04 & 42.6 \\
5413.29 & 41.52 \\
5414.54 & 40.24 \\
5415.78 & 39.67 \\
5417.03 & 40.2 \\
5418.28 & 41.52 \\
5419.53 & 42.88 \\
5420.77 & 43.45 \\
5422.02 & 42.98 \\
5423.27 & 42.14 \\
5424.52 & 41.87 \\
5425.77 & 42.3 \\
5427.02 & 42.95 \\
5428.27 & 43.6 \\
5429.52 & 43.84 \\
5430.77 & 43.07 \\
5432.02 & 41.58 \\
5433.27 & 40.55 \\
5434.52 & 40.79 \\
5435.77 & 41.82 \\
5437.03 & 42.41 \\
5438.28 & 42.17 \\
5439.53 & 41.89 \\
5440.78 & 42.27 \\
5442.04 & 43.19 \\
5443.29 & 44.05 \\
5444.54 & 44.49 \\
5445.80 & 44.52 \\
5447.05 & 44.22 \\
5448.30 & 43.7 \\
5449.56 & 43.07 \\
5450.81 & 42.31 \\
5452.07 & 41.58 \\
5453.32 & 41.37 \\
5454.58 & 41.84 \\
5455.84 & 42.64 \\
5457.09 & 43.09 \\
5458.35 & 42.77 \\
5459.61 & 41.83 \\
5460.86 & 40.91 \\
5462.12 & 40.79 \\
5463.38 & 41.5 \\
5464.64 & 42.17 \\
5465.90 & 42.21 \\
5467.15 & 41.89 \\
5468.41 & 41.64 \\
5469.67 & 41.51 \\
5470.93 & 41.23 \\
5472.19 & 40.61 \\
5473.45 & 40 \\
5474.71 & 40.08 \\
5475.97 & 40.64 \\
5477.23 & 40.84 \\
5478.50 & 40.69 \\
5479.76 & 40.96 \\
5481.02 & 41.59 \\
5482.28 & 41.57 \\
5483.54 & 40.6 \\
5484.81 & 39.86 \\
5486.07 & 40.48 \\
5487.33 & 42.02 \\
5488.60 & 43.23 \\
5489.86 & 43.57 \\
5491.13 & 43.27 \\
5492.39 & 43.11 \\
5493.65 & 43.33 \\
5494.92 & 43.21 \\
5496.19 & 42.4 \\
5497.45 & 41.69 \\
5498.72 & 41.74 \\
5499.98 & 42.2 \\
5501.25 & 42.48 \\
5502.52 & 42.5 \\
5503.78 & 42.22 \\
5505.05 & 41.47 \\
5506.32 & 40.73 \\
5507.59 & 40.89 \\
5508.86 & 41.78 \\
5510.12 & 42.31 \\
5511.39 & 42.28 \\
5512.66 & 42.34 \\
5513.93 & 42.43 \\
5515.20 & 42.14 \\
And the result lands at 5470.93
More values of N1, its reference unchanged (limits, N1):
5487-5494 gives 5487.33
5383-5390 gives 5389.66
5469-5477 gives 5473.45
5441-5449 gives 5442.04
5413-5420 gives 5415.78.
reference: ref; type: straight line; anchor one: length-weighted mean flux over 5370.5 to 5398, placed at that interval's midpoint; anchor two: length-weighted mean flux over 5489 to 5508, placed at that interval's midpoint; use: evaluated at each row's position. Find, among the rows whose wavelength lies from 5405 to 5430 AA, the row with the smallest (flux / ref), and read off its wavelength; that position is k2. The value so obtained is 5415.78 AA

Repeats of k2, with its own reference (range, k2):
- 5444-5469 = 5462.12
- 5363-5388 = 5363.66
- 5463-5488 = 5484.81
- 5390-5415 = 5397.11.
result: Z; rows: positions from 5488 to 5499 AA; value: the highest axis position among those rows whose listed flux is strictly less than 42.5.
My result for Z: 5498.72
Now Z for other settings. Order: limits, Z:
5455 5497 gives 5496.19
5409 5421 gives 5418.28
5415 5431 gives 5425.77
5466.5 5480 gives 5479.76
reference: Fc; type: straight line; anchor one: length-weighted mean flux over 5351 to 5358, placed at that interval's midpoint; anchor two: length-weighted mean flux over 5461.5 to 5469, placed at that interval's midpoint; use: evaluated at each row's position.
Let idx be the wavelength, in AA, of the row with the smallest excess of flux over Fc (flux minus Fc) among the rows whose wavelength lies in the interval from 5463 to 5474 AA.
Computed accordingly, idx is 5473.45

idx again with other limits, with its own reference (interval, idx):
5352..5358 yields 5357.49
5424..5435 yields 5433.27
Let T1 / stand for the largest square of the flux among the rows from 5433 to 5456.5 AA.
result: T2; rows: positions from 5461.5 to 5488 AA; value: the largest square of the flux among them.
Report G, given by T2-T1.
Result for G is -200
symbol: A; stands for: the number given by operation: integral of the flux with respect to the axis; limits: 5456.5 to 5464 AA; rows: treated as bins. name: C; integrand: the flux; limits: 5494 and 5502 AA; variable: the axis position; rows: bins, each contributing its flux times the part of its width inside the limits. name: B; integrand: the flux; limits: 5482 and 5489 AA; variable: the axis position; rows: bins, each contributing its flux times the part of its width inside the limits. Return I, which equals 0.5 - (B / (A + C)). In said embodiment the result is 0.058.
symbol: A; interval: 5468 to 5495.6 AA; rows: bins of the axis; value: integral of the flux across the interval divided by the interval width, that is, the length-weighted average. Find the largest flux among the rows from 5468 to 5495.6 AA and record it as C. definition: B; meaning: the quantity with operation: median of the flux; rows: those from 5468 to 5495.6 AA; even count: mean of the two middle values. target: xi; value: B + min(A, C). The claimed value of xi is 82.9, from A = 41.5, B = 41.4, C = 43.57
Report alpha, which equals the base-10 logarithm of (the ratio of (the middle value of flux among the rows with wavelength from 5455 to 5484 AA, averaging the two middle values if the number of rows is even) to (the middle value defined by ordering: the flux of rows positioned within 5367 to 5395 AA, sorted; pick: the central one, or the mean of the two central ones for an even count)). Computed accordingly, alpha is -0.013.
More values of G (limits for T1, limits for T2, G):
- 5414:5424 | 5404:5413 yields -38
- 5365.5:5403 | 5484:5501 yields -33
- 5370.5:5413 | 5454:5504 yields -33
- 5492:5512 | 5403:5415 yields -28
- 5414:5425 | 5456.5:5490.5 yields 10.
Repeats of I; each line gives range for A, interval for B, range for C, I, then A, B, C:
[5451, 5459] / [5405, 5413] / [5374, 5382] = 0.007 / 337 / 336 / 345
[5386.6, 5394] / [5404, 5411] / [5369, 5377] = 0.048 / 306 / 291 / 338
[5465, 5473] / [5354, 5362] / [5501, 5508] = -0.064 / 332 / 352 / 292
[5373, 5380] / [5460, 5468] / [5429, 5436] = -0.060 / 301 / 333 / 294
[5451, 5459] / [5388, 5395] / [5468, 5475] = 0.045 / 337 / 284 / 286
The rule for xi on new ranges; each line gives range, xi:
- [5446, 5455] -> 85.0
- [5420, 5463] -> 84.9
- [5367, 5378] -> 84.8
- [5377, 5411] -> 82.6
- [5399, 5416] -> 81.1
